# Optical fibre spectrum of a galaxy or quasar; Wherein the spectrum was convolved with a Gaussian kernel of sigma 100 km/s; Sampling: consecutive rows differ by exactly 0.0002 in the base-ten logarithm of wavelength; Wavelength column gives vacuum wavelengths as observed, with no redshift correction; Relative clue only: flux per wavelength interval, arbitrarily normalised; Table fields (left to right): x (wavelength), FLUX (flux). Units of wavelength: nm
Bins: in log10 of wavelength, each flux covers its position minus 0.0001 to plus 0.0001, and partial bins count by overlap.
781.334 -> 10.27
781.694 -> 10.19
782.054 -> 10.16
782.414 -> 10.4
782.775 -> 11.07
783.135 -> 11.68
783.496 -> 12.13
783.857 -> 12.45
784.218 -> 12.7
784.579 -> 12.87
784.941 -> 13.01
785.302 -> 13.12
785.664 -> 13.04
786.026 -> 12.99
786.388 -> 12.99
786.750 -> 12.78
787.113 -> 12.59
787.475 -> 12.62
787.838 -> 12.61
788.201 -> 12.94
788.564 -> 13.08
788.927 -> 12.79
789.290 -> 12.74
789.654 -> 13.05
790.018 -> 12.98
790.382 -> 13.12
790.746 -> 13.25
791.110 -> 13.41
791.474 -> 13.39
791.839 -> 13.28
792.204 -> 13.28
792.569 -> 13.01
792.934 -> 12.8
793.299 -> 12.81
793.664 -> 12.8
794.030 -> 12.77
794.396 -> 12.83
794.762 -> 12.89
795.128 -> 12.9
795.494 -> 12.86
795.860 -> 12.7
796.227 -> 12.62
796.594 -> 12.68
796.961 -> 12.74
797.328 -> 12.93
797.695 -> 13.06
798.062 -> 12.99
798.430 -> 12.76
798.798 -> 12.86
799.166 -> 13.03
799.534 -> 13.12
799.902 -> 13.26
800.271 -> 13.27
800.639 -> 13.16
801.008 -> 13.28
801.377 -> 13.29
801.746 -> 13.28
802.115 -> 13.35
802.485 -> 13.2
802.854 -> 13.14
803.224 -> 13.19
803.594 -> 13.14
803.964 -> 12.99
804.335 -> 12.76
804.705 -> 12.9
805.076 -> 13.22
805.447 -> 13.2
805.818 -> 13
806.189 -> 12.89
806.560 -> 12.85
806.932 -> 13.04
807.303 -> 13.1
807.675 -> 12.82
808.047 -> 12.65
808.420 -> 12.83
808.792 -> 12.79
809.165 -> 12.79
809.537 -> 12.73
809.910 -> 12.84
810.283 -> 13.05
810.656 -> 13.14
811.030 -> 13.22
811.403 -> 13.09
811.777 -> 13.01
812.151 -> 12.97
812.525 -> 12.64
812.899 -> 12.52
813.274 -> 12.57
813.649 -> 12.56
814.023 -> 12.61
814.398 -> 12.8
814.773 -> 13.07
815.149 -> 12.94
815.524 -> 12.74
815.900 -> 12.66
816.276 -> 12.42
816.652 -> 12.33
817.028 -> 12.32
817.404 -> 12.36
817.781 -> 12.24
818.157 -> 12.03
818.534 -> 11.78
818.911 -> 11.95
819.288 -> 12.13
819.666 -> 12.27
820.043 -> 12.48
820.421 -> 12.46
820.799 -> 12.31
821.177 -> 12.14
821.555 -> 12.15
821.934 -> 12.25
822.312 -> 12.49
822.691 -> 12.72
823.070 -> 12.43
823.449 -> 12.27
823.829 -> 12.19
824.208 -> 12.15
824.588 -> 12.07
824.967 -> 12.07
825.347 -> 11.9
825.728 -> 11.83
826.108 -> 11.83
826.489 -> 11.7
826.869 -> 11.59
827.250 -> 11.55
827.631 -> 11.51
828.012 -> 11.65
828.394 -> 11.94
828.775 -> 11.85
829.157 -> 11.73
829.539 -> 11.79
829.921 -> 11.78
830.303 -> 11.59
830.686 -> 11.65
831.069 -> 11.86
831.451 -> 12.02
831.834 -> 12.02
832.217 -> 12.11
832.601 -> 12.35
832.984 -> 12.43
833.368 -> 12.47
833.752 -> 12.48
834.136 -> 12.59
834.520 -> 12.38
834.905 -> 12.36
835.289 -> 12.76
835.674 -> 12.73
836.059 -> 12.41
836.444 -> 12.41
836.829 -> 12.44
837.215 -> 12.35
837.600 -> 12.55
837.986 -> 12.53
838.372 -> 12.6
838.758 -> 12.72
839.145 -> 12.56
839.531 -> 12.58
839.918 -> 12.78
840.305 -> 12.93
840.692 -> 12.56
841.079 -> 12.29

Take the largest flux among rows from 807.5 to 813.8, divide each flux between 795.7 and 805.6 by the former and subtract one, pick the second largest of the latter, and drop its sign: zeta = 0.0053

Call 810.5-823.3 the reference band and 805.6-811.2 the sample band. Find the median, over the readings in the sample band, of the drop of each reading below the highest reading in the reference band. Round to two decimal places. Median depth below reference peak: 0.37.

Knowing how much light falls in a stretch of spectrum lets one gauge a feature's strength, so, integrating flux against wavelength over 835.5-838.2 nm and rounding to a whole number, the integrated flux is 34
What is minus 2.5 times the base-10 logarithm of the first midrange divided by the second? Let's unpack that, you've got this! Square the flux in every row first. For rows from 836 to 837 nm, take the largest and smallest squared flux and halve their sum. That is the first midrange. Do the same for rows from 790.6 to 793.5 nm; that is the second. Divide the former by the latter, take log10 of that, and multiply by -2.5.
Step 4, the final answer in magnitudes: 0.12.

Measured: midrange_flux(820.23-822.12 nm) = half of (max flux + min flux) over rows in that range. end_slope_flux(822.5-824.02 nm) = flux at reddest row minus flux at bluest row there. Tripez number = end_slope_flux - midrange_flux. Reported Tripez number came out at -12.8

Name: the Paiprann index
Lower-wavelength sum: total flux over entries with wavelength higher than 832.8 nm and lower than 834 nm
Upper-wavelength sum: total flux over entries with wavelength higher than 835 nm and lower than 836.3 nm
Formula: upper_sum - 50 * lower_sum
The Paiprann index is -1831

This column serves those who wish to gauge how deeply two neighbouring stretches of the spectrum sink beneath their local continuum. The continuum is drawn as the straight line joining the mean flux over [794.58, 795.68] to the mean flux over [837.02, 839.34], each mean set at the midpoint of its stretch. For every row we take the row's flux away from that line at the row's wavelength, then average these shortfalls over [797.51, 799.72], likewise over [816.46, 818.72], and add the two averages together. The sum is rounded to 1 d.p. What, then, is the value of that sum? 0.4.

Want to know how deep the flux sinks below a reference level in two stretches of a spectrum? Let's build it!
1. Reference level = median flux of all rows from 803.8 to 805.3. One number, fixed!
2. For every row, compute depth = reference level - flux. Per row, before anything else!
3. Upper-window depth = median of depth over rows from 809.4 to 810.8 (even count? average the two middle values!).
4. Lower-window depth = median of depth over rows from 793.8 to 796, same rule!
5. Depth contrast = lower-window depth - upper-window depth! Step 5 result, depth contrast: 0.10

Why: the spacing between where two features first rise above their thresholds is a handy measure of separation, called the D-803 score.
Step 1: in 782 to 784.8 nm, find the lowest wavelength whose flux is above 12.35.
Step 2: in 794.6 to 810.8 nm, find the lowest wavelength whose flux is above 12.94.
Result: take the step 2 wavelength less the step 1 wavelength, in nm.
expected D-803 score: 13.84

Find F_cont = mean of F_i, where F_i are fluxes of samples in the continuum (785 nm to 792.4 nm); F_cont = 13.0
